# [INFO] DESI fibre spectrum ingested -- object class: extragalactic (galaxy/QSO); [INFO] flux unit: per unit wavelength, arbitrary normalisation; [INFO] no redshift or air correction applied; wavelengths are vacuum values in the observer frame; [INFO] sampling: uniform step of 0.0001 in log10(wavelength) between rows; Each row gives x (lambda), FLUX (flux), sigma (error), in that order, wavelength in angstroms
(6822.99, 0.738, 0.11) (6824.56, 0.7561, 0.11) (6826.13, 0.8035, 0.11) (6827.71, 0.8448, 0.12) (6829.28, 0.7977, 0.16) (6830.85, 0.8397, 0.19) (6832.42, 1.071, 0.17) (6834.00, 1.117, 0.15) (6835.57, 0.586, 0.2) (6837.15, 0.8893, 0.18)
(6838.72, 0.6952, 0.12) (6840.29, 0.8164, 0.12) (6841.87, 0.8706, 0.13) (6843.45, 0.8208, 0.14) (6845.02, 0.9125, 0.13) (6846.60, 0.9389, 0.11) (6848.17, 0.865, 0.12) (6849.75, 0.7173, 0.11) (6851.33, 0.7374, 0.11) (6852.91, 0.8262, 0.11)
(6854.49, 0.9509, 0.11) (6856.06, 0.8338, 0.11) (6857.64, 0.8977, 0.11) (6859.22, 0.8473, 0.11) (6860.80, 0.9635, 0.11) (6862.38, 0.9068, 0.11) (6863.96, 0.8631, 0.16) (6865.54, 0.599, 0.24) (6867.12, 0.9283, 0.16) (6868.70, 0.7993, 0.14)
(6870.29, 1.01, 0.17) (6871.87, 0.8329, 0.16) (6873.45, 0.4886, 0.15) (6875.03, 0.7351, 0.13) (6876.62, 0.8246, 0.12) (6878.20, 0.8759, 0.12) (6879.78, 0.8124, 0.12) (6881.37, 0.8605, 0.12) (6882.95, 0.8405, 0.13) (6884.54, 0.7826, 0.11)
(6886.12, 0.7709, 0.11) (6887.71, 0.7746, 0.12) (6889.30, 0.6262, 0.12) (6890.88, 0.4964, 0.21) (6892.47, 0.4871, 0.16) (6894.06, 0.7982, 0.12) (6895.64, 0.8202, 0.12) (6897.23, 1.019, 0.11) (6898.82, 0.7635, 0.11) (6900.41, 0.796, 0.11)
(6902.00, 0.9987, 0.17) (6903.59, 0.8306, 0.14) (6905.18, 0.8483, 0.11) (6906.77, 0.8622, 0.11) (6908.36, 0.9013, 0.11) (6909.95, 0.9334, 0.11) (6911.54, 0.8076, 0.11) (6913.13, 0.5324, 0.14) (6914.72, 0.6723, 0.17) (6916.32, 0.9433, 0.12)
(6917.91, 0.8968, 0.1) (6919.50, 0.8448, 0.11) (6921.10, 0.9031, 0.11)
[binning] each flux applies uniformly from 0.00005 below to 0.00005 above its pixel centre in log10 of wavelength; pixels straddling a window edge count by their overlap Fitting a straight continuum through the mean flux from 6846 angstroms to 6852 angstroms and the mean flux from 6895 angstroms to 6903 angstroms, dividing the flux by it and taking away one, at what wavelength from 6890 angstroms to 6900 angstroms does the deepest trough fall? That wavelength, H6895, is 6892.47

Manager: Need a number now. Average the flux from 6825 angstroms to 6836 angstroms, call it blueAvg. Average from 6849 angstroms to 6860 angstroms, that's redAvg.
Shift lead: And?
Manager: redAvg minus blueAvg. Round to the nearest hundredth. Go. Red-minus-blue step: -0.04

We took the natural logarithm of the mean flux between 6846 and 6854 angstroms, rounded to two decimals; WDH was -0.20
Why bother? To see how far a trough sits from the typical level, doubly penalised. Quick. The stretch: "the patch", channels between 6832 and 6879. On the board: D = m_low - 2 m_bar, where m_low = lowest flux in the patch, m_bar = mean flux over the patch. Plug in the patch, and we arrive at -1.19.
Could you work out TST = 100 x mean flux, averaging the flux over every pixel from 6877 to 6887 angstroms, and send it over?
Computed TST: 82.4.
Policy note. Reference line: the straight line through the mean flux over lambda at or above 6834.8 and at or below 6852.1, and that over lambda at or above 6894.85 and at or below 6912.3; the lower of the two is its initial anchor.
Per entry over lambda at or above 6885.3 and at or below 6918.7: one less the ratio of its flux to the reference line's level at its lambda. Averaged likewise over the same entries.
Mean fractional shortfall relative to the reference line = 0.09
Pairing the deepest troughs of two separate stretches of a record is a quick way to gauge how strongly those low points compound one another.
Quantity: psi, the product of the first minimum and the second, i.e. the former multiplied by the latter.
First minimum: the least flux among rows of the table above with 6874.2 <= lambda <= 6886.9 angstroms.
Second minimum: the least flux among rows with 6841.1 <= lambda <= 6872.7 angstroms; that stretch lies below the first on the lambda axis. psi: 0.44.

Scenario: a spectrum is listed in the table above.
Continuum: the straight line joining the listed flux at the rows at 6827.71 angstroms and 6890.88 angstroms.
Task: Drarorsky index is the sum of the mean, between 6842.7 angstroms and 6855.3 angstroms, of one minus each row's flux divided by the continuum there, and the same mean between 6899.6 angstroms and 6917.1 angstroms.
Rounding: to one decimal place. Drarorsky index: -1.2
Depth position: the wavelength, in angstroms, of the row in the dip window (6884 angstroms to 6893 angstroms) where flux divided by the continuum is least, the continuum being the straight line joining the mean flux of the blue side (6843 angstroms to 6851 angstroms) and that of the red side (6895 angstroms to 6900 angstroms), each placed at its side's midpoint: 6892.47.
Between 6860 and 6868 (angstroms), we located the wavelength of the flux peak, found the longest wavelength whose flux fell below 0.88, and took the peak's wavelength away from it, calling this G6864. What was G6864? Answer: 4.7 angstroms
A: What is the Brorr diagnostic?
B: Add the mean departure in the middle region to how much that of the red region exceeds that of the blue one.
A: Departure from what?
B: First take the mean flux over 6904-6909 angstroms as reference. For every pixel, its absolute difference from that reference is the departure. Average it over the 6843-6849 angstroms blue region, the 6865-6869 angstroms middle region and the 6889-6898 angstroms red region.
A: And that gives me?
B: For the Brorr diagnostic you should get 0.30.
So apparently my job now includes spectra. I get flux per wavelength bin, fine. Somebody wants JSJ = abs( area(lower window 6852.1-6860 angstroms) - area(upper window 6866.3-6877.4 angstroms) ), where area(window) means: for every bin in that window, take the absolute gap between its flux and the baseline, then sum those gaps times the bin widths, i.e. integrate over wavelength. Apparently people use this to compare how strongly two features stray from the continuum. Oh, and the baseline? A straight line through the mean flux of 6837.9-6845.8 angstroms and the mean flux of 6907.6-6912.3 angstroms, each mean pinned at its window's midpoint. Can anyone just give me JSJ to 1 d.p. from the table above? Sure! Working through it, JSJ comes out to 1.0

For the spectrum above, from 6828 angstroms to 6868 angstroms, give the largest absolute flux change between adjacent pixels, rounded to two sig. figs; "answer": 0.53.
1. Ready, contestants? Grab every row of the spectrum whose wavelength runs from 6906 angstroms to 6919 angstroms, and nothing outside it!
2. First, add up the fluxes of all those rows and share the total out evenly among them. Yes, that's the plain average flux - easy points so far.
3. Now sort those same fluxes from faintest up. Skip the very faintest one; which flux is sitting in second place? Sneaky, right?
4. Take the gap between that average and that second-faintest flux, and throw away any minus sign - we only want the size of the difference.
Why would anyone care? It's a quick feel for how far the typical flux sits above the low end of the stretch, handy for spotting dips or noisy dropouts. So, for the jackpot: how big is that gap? 0.15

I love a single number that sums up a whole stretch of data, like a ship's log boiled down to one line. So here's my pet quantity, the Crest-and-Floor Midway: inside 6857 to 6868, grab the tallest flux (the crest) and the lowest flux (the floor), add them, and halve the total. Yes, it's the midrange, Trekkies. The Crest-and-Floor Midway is 0.781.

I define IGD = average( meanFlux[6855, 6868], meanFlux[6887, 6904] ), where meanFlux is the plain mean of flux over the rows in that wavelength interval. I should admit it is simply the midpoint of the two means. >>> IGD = 0.810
